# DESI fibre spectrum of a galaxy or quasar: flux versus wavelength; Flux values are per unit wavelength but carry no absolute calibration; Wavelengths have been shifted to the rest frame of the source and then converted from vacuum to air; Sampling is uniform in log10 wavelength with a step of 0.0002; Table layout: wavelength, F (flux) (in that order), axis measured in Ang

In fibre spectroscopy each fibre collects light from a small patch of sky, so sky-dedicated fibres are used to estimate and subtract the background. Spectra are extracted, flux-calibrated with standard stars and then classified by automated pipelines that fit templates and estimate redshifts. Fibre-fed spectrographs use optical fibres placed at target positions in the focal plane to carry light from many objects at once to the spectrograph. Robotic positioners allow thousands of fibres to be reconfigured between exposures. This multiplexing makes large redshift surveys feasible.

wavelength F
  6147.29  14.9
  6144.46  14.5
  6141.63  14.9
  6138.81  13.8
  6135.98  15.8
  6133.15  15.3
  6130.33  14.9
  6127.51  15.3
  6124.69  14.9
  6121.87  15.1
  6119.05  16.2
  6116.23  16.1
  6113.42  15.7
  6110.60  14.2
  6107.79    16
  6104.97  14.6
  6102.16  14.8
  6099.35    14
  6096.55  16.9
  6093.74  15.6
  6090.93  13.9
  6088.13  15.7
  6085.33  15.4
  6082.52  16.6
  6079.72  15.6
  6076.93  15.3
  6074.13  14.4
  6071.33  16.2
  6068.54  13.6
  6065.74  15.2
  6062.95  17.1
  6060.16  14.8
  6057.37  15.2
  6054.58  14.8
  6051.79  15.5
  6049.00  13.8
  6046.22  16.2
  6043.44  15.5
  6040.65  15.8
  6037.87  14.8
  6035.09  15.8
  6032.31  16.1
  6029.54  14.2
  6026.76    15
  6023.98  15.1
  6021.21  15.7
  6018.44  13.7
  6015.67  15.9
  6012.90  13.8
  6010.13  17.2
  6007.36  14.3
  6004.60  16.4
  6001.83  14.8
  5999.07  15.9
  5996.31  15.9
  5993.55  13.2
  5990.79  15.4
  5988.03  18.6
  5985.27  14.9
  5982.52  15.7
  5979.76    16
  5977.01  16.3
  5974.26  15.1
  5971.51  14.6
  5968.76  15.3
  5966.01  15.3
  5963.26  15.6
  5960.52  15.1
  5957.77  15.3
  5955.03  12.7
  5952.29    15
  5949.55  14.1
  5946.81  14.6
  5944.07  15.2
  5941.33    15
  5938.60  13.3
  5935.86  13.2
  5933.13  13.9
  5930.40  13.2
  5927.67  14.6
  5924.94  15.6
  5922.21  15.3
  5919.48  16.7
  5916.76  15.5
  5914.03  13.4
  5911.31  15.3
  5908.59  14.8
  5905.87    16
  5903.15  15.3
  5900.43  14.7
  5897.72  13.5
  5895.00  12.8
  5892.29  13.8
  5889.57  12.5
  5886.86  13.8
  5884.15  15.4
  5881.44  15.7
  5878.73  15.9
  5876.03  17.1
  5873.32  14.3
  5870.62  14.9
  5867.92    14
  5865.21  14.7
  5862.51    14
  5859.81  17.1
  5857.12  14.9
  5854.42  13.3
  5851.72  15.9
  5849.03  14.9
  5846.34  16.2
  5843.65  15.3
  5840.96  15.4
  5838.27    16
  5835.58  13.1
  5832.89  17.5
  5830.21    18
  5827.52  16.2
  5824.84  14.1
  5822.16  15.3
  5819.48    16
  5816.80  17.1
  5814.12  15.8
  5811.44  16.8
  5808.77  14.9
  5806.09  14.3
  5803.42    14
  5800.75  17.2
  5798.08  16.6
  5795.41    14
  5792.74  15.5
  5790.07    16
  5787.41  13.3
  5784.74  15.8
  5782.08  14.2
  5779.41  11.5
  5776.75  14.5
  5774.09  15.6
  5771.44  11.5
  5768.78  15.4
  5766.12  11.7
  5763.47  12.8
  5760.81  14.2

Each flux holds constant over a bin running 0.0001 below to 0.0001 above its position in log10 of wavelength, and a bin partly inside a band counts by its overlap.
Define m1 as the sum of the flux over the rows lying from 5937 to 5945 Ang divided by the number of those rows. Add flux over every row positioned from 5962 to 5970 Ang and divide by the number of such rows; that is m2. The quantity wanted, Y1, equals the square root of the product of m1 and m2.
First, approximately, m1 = 14.50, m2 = 15.4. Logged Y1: 14.94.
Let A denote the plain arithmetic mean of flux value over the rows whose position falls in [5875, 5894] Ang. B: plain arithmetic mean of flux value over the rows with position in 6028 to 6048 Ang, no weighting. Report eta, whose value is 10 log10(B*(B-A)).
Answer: 10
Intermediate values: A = 14.9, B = 15.5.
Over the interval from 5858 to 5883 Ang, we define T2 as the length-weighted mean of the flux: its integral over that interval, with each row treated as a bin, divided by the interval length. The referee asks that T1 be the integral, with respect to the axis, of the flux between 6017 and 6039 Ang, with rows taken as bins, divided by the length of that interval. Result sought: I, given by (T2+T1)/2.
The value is 15.2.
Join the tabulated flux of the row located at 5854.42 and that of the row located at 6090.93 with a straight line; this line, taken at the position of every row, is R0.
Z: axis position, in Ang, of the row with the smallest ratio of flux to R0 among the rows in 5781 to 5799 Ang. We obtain 5787.41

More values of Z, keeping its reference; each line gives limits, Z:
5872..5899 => 5889.57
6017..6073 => 6068.54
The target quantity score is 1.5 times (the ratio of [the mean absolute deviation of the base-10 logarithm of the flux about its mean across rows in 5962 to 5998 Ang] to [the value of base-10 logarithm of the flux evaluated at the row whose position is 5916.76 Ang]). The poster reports 0.0264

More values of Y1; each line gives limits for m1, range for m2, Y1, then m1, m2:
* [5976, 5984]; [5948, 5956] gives 14.93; 16.00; 13.9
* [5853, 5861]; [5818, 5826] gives 15.12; 15.10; 15.1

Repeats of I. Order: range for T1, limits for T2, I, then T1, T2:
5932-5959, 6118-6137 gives 14.8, 14.2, 15.3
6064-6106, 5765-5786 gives 14.5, 15.2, 13.8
